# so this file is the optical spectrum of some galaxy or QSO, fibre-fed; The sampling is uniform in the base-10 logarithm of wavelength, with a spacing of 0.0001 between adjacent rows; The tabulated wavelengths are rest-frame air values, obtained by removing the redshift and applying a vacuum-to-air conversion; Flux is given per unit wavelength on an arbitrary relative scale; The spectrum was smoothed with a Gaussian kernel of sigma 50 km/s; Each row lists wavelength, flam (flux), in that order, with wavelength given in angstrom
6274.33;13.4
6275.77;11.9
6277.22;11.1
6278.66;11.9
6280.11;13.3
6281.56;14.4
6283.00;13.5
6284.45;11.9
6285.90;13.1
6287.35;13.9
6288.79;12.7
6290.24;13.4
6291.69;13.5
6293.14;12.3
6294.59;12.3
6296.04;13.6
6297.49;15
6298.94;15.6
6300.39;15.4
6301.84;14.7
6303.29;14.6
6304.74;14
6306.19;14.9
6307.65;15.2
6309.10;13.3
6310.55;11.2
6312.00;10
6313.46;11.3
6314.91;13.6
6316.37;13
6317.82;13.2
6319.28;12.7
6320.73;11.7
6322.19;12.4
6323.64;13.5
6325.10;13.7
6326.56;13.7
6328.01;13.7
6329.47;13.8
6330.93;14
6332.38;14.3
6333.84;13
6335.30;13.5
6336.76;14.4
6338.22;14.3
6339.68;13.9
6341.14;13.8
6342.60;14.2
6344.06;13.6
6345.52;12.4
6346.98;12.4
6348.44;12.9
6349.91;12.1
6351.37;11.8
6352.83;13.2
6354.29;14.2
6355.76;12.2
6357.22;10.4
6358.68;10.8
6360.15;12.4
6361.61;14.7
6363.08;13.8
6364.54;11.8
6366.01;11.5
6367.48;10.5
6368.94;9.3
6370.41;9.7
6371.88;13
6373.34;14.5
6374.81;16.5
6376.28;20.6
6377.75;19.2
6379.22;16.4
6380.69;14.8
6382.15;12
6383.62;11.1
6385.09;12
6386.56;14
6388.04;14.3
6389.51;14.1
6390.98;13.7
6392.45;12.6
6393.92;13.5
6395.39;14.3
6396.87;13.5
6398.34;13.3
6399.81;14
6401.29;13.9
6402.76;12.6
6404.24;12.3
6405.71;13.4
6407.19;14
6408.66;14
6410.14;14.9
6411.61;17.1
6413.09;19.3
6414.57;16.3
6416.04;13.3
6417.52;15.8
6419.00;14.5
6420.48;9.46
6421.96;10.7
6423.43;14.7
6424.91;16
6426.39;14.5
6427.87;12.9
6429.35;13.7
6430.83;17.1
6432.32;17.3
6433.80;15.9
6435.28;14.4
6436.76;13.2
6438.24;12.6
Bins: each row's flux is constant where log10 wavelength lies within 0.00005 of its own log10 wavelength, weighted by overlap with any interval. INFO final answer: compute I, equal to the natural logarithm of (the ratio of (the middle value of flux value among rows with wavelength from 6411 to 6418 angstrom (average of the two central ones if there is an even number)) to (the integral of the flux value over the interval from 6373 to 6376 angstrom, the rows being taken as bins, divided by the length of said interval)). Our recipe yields 0.00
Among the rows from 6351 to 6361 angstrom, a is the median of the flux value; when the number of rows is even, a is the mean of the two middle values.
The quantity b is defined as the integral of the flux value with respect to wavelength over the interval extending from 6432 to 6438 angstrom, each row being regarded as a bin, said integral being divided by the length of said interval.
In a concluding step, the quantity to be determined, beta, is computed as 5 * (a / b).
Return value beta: 4.1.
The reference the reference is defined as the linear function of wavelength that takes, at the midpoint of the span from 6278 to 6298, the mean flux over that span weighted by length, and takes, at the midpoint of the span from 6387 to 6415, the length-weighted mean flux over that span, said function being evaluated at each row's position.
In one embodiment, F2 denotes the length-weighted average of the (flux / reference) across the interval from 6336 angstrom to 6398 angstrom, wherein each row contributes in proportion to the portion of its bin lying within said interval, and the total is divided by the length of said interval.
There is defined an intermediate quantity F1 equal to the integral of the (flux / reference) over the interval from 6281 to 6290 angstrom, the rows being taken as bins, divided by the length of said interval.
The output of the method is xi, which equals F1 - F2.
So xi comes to 0.048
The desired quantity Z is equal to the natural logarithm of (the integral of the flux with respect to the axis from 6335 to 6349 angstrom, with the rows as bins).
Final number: 5.2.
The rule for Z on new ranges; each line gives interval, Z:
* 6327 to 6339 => 5.1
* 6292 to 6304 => 5.1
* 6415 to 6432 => 5.5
